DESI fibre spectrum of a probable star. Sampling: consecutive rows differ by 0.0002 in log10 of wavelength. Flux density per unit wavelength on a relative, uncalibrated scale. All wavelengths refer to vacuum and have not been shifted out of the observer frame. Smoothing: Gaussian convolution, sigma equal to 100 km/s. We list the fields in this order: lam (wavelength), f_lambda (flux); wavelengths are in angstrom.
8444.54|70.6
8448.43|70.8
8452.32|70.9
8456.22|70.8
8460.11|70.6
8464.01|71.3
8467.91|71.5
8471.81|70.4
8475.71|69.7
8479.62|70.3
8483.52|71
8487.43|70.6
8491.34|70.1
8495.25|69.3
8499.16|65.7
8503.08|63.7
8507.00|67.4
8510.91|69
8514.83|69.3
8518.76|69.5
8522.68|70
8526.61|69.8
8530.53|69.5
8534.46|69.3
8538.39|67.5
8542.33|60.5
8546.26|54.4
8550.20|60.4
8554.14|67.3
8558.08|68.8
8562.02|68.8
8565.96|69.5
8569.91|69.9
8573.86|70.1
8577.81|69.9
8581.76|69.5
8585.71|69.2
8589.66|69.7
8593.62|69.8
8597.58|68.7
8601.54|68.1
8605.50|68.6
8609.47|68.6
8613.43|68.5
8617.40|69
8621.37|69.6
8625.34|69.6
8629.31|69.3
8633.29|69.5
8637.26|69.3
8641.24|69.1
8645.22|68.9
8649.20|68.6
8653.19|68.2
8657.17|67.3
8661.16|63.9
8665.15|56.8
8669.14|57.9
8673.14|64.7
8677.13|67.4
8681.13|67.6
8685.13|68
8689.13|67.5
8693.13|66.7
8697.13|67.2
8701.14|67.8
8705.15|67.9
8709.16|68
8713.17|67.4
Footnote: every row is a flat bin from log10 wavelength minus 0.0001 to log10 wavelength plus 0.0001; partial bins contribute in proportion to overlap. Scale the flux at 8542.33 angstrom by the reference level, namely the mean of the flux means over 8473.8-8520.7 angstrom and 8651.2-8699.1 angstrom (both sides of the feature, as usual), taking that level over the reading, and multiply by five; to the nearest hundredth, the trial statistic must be 5.54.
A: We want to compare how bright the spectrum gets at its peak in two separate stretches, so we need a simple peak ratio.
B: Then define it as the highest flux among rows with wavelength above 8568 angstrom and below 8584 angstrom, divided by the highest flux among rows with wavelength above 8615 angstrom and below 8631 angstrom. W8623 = 1.007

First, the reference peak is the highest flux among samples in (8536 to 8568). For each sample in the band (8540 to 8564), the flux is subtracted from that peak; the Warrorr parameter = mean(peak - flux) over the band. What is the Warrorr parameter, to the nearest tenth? 6.1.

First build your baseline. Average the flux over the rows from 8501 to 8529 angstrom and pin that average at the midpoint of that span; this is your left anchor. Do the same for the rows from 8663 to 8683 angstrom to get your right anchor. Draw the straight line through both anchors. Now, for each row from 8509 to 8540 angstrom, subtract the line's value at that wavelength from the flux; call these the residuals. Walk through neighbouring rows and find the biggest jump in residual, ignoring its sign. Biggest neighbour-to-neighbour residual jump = 1.7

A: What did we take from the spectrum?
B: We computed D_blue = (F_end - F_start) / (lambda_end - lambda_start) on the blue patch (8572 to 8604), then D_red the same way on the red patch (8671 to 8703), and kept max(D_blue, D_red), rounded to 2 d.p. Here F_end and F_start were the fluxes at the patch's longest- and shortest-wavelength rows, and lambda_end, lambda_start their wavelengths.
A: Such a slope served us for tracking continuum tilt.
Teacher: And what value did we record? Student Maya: 0.11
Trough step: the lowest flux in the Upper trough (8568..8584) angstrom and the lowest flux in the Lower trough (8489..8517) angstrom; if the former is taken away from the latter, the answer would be -5.8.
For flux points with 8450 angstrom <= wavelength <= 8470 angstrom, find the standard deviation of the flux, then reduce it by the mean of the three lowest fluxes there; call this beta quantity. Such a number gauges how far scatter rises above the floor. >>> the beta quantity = -70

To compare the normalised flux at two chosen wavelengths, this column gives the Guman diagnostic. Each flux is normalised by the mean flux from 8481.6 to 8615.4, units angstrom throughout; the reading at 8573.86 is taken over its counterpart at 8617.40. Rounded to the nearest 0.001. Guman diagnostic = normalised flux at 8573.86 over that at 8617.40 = 1.016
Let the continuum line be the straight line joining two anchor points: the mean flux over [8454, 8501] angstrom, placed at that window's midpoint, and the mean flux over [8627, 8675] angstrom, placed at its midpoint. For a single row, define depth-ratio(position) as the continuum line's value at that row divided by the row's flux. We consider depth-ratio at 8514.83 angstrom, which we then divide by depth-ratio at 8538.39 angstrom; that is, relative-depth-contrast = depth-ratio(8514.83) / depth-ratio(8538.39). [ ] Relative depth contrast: 0.98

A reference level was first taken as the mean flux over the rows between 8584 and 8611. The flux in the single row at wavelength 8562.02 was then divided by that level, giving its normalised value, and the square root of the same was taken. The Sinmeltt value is 1.00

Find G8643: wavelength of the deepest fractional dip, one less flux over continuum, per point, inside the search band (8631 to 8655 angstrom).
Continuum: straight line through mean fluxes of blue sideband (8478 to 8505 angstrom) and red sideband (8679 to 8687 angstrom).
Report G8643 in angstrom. 8653.19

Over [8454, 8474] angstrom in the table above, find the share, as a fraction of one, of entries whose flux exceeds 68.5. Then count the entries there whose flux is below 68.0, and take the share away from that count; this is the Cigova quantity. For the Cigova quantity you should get -1.0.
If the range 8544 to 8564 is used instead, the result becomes 2.6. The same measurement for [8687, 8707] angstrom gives 5.0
